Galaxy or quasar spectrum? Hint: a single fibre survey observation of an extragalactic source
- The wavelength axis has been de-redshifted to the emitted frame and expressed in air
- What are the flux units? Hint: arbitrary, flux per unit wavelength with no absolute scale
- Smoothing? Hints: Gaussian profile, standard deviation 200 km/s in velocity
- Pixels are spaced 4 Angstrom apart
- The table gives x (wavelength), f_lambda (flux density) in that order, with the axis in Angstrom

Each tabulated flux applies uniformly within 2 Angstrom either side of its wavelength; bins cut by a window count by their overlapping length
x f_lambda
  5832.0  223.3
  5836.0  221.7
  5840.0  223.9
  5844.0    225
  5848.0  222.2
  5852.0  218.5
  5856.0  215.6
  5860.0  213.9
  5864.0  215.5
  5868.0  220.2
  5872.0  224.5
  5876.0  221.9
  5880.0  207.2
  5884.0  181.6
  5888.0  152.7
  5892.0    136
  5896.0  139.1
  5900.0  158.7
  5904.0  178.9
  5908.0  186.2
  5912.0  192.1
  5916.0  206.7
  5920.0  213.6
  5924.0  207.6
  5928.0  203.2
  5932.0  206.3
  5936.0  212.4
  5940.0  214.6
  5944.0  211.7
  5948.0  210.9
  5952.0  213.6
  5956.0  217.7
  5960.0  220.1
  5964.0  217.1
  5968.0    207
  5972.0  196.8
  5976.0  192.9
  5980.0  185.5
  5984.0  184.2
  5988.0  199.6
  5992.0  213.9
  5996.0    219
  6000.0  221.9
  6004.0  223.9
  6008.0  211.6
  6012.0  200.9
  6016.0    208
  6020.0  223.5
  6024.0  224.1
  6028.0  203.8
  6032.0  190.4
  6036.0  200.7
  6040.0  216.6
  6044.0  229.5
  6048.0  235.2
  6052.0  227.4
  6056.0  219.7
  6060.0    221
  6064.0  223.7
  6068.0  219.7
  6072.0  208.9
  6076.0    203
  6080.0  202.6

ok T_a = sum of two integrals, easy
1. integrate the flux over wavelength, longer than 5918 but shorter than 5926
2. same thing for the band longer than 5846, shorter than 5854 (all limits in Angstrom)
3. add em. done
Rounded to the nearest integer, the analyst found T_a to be 3448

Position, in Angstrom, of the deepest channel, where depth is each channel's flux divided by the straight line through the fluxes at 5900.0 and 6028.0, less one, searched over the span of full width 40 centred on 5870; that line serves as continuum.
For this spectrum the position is 5888.0 Angstrom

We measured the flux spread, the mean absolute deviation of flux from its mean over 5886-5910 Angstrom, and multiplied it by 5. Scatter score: 80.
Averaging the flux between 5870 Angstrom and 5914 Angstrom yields 180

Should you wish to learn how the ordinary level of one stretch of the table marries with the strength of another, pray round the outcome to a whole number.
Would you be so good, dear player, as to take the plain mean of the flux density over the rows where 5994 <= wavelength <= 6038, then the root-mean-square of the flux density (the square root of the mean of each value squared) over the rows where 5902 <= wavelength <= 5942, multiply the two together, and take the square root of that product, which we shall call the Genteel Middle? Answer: 207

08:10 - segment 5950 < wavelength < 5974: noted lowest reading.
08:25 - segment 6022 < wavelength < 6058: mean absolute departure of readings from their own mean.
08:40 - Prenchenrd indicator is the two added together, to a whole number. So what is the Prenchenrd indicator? 209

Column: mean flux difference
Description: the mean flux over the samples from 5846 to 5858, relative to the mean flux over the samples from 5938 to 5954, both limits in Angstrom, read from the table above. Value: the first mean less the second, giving 6.1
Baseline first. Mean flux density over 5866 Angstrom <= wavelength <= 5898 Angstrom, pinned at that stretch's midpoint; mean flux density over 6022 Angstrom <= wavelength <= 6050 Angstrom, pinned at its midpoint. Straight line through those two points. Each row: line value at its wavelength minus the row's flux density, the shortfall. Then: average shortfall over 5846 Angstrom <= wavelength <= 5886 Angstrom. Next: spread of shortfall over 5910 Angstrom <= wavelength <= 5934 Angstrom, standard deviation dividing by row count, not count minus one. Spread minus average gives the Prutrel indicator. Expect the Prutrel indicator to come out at 38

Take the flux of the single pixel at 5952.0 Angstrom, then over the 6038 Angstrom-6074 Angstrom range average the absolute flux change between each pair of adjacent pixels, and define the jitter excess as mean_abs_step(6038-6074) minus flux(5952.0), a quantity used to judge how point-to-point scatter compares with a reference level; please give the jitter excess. -207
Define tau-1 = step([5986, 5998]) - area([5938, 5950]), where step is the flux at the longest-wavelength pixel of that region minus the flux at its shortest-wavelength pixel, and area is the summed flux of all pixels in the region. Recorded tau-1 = -618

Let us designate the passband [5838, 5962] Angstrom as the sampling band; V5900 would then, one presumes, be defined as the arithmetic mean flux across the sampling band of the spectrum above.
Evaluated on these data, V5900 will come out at 202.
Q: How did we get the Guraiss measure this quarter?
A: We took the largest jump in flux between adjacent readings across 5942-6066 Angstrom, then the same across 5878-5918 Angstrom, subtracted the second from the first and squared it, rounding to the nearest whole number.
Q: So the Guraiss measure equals 74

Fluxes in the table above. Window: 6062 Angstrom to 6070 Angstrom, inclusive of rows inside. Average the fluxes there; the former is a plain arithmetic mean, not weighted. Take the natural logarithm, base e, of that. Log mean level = 5.40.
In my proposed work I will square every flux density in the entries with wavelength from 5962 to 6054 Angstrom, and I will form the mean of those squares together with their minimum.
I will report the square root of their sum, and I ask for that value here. 280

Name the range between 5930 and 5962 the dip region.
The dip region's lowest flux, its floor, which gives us 206.3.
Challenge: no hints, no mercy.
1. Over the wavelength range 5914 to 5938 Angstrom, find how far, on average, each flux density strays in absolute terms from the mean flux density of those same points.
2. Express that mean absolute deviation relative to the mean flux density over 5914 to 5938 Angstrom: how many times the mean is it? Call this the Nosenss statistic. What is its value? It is 0.015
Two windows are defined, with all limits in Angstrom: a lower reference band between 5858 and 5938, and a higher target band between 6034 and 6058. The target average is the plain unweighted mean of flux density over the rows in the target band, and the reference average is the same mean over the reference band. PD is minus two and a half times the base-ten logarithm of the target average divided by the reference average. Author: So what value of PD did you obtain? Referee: -0.144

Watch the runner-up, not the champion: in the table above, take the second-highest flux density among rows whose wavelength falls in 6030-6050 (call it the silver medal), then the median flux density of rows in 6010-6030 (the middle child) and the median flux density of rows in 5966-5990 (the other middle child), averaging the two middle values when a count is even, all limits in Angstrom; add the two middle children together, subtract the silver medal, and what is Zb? 173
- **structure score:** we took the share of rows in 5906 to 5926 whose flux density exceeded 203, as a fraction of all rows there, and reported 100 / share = 167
